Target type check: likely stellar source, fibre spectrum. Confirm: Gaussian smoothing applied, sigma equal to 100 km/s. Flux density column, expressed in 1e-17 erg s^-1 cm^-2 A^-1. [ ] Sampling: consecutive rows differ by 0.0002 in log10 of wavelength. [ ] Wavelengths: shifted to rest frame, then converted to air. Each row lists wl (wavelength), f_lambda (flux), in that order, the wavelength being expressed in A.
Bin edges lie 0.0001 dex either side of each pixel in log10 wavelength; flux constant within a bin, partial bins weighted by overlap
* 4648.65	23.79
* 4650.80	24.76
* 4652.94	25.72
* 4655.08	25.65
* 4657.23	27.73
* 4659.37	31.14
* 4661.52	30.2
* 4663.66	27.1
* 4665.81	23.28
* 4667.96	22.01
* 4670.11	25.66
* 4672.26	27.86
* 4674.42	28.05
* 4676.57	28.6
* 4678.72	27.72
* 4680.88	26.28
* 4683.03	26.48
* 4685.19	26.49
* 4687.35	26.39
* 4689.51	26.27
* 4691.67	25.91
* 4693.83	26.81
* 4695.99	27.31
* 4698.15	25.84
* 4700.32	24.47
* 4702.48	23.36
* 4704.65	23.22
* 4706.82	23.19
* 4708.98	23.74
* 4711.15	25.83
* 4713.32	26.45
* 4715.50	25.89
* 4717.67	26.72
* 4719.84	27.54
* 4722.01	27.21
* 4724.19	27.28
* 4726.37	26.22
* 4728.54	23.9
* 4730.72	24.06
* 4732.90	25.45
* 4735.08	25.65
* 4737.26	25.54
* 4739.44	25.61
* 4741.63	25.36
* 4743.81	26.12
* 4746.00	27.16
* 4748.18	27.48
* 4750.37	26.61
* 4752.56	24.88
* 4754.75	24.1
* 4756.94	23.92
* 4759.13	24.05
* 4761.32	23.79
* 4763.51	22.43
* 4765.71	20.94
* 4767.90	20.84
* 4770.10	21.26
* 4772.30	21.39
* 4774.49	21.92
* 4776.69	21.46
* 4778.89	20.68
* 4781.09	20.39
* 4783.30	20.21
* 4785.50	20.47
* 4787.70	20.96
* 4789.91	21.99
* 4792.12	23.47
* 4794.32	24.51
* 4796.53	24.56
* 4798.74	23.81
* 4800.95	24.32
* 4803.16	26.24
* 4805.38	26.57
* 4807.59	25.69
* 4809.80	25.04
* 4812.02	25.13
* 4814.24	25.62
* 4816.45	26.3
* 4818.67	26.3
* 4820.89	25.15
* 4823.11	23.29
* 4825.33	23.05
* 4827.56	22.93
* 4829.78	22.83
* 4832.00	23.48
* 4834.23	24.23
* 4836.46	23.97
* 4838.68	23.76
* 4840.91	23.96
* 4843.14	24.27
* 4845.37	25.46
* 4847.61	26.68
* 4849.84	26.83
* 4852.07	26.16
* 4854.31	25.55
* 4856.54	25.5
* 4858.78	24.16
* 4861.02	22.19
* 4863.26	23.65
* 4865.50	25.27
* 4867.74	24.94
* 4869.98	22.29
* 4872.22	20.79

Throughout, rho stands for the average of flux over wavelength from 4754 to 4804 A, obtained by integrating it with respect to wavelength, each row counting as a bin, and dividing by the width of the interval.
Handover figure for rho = 22.5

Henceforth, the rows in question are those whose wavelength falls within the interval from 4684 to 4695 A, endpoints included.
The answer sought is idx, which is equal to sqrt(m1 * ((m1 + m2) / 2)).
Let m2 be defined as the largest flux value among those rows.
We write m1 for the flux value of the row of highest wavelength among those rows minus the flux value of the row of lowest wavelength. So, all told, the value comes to 2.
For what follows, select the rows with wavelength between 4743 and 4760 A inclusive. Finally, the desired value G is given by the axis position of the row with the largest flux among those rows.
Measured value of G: 4748.18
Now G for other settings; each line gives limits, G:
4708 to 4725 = 4719.84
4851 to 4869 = 4852.07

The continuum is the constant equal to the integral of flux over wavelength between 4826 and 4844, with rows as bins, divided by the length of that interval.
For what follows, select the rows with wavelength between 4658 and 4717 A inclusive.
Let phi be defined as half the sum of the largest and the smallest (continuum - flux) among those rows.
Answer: -2.9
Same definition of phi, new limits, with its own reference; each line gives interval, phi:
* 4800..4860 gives -1.2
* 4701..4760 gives -1.7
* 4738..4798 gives -0.2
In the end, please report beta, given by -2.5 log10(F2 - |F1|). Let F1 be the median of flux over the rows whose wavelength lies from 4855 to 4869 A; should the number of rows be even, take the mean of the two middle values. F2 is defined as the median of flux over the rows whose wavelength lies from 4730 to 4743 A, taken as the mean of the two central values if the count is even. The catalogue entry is 0.1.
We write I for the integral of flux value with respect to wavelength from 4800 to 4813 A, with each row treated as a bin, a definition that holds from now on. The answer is 332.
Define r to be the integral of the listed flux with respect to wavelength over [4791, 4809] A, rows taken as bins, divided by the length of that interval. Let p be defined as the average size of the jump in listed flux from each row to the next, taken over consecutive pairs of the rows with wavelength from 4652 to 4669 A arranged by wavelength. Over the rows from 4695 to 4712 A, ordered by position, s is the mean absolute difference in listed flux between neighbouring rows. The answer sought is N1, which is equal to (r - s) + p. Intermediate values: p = 2.1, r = 24.9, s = 0.97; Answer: 26.0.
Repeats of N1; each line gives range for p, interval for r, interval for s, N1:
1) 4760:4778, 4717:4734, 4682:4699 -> 26.2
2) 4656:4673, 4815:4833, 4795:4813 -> 26.1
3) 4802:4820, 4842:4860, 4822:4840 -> 25.7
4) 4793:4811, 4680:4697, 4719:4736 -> 26.4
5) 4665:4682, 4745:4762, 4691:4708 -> 25.9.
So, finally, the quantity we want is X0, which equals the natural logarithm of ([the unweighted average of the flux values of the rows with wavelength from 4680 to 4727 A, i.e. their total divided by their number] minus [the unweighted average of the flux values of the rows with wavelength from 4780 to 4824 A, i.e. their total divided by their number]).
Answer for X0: 0.62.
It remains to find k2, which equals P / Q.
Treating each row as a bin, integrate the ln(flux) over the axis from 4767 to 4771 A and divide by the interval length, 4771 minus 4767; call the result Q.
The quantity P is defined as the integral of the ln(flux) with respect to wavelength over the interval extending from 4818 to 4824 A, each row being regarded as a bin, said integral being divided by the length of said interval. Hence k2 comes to 1.06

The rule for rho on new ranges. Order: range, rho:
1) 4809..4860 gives 24.8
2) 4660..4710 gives 26.0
